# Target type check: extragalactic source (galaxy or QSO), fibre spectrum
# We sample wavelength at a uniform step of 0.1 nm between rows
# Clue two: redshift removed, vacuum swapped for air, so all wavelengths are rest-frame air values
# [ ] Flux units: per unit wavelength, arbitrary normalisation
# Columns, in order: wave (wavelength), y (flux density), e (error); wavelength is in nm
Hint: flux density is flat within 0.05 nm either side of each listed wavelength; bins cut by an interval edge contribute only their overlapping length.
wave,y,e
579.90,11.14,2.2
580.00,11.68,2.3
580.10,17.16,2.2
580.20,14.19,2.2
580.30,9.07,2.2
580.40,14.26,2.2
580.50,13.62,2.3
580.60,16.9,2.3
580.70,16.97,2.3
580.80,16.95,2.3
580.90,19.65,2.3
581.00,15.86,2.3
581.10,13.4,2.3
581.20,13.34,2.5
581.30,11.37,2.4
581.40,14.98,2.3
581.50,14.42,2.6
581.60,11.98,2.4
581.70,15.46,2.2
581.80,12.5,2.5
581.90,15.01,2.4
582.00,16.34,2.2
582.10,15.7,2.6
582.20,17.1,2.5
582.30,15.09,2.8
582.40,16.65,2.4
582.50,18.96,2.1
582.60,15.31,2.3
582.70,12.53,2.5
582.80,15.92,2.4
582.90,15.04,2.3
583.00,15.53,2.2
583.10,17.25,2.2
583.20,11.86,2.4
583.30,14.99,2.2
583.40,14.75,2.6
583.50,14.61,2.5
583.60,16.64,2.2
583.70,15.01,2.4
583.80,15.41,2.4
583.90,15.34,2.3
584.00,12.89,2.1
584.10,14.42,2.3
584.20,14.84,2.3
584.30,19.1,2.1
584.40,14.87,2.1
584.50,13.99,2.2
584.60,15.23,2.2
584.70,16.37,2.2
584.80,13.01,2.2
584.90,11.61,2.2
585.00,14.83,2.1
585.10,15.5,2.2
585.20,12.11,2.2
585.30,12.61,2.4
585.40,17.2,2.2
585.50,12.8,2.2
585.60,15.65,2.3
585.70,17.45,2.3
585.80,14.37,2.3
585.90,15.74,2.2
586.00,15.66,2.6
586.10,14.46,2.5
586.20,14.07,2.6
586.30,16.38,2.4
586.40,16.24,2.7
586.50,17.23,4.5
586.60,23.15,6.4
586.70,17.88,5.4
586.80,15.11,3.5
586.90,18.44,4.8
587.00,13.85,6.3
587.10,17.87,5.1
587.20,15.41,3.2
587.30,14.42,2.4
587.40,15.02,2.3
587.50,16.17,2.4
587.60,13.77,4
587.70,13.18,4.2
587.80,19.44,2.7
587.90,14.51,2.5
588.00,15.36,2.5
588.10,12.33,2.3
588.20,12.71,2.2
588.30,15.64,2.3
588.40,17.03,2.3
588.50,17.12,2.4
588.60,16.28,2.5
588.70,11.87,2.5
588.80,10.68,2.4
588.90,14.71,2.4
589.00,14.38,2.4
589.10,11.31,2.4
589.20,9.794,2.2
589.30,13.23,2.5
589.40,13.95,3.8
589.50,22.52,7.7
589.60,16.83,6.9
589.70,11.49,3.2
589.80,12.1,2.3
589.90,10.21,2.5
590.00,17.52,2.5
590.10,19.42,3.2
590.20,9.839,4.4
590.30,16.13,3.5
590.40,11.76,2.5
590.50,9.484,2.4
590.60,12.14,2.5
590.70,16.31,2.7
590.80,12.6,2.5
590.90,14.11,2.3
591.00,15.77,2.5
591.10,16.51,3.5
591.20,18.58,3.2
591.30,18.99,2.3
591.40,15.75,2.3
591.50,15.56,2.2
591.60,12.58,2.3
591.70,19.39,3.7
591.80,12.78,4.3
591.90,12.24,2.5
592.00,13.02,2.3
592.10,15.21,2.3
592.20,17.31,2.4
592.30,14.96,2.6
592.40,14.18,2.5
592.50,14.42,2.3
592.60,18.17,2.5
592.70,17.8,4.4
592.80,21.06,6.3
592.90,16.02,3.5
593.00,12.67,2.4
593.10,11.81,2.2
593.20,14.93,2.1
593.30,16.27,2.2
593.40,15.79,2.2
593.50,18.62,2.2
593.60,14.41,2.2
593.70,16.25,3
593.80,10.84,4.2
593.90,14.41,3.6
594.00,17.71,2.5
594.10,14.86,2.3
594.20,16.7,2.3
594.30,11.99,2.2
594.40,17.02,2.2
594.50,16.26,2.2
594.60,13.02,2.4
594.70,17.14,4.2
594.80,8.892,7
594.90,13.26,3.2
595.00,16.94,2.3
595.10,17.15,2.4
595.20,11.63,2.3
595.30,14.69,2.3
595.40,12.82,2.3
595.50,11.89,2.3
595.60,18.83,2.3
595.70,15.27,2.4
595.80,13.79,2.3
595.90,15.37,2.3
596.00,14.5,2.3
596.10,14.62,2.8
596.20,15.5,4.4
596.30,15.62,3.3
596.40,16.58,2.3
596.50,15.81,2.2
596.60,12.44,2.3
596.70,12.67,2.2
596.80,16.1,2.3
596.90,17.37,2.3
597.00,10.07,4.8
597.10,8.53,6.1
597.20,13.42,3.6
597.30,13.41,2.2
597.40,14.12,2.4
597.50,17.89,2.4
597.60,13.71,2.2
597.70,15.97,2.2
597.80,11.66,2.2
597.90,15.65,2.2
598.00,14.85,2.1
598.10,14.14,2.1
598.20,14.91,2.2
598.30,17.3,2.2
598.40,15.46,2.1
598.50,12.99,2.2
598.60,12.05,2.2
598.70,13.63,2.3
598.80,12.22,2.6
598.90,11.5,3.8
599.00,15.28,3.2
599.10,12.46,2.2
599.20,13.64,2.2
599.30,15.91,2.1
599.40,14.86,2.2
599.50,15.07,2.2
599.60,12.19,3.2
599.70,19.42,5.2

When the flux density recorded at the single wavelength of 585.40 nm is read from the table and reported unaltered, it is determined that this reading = 17.2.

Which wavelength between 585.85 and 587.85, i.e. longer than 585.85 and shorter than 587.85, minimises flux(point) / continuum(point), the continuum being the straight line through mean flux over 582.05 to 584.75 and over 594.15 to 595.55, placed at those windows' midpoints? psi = 587.70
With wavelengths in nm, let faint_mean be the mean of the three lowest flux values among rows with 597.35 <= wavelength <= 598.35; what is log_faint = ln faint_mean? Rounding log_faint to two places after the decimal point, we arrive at 2.58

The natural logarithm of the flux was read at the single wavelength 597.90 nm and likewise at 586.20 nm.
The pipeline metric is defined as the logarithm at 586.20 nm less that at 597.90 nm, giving -0.11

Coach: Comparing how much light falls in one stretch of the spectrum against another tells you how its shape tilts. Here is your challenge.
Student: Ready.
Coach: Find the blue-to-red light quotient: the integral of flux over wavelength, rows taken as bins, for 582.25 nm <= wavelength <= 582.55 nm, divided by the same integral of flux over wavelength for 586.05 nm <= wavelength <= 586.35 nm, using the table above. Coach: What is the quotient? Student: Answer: 1.13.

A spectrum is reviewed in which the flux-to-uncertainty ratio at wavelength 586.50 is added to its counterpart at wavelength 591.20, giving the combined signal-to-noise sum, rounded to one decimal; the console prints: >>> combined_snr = 9.6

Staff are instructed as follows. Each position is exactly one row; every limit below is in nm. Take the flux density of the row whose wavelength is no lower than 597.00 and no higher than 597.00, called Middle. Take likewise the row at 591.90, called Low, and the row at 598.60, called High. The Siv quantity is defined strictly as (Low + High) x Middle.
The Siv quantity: 245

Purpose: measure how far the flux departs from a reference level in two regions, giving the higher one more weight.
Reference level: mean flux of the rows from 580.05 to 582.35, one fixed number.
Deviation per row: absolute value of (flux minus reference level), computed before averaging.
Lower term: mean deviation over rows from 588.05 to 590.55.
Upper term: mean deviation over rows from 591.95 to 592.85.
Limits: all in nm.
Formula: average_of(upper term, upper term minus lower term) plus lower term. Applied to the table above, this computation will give 3.5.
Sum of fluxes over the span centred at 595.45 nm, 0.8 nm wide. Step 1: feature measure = 116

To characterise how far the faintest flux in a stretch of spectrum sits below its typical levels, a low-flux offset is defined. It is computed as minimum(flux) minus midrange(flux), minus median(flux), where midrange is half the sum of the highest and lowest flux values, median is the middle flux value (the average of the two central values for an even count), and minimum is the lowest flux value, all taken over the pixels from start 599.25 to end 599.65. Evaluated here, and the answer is -16.8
